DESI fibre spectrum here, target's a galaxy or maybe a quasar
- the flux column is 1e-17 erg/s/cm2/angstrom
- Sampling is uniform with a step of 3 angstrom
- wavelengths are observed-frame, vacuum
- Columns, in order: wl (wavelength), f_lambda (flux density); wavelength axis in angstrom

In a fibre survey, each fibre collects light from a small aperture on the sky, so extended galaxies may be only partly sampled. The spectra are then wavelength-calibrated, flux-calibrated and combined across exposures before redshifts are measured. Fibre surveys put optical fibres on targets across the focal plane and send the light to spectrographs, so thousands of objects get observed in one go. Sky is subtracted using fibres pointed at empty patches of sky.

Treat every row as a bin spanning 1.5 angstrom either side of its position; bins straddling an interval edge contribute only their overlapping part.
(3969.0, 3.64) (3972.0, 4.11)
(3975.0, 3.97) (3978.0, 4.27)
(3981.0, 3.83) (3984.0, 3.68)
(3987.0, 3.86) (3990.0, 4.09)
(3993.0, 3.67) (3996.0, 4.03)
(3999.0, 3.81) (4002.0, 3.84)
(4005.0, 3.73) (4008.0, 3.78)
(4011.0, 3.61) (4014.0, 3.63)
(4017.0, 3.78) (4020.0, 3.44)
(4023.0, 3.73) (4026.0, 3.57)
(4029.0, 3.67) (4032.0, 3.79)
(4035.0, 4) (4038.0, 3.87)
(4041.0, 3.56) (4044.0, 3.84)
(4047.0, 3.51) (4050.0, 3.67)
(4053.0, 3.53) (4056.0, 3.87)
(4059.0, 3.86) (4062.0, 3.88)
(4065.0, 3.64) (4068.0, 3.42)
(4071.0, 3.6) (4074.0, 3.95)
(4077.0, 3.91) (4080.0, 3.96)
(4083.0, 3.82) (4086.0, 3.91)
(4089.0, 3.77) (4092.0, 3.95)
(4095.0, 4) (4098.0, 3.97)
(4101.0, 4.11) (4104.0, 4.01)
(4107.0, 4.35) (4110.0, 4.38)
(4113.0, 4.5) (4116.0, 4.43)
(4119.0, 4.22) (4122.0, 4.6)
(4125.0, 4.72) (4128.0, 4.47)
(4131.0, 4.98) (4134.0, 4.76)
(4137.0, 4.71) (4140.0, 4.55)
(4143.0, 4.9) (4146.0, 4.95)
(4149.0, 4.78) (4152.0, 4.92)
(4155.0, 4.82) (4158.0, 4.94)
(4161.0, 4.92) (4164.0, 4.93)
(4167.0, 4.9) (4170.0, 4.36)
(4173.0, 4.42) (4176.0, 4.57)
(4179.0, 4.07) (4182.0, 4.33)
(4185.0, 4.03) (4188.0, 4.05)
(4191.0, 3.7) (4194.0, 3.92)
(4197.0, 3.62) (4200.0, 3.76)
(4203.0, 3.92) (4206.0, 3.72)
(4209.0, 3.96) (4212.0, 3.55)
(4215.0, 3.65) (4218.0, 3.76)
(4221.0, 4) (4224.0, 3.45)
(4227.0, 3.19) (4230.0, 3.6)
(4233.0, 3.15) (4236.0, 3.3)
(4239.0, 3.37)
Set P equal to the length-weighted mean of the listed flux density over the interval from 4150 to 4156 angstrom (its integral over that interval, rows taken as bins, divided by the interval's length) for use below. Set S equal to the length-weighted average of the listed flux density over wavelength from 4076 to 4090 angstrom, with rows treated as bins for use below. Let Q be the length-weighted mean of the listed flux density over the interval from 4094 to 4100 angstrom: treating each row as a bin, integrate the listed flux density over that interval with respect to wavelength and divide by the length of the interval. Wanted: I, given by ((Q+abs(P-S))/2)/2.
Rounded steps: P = 4.9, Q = 3.99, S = 3.9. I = 1.25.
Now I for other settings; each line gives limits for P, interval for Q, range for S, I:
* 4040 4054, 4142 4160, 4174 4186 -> 1.38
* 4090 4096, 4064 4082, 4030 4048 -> 0.99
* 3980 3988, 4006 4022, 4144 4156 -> 1.19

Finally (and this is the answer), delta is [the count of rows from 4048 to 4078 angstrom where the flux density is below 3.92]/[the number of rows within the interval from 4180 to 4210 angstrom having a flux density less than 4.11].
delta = 1.00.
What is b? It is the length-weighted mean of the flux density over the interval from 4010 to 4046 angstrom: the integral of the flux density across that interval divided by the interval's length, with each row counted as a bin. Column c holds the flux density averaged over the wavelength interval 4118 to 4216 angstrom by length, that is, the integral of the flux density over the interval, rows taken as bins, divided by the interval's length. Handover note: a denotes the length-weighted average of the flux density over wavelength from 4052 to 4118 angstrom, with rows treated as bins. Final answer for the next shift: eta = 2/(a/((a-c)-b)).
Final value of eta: -2.10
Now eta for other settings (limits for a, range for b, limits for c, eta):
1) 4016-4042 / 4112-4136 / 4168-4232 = -2.57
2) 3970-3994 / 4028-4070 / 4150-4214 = -2.06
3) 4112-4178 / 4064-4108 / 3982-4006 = -1.29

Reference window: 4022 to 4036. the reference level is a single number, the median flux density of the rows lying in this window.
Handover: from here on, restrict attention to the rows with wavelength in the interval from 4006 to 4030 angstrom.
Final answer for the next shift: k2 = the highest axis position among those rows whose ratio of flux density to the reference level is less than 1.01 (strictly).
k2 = 4029.0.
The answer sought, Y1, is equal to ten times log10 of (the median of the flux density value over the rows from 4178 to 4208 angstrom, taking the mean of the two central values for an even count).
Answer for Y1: 5.93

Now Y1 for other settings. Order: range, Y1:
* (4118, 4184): 6.76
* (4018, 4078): 5.68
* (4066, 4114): 5.97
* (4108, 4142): 6.58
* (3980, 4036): 5.77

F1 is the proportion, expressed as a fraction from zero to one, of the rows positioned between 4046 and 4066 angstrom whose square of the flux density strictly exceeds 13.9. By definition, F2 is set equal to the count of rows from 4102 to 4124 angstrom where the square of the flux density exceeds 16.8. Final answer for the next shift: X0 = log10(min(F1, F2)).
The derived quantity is -0.37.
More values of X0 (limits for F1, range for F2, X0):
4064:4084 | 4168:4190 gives -0.24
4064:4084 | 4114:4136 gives -0.24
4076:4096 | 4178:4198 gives 0.00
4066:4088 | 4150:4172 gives -0.15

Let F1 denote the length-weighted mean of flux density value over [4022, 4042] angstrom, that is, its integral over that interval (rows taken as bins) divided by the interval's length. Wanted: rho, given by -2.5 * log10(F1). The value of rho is -1.43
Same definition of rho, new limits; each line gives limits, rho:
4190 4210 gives -1.45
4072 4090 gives -1.47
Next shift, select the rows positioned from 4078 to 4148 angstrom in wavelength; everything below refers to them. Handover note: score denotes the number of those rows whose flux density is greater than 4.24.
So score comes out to 13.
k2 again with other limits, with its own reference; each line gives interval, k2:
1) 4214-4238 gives 4236.0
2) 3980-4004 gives 3993.0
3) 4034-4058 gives 4053.0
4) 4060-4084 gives 4071.0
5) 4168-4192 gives 4191.0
